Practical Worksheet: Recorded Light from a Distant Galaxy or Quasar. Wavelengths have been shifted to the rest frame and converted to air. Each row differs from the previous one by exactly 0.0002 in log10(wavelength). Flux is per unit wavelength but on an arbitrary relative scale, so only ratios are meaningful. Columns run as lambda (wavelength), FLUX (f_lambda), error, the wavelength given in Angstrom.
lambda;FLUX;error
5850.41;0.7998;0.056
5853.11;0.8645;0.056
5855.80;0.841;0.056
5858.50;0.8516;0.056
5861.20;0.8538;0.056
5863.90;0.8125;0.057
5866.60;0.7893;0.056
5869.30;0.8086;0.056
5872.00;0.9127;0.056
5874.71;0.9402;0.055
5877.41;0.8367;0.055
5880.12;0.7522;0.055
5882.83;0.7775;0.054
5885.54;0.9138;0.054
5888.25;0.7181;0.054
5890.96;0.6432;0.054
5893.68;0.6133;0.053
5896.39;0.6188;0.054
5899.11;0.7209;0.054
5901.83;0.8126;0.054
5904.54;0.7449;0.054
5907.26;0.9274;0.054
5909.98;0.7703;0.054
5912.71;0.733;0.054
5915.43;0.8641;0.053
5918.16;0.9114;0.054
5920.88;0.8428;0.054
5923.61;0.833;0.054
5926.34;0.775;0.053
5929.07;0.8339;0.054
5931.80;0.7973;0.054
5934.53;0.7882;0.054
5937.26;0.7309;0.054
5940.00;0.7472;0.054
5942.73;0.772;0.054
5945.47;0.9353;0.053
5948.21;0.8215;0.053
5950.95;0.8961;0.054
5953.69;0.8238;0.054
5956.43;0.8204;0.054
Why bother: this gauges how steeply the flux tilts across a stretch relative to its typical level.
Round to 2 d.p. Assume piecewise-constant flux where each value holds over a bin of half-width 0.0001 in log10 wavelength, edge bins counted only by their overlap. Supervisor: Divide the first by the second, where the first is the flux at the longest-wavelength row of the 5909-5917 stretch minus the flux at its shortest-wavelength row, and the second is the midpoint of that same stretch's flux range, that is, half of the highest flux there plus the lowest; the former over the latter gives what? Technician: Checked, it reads 0.12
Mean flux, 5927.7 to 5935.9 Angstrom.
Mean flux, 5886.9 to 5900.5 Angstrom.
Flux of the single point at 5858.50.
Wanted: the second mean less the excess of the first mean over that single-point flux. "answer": 0.71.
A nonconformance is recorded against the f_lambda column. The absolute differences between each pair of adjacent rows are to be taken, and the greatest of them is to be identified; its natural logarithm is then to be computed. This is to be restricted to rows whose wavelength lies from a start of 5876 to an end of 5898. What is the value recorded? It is -1.63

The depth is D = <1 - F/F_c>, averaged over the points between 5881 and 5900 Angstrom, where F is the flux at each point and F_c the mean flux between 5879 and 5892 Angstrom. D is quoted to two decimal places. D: 0.06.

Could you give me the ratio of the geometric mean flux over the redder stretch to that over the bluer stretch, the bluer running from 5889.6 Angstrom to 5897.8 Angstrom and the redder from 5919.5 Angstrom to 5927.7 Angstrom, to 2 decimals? 1.31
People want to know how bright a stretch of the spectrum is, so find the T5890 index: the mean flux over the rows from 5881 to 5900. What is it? 0.72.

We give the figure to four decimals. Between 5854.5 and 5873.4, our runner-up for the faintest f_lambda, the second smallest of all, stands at 0.8086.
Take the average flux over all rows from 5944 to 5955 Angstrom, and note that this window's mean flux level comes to 0.87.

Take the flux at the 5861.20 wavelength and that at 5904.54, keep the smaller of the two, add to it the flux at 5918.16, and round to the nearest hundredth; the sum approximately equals 1.66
